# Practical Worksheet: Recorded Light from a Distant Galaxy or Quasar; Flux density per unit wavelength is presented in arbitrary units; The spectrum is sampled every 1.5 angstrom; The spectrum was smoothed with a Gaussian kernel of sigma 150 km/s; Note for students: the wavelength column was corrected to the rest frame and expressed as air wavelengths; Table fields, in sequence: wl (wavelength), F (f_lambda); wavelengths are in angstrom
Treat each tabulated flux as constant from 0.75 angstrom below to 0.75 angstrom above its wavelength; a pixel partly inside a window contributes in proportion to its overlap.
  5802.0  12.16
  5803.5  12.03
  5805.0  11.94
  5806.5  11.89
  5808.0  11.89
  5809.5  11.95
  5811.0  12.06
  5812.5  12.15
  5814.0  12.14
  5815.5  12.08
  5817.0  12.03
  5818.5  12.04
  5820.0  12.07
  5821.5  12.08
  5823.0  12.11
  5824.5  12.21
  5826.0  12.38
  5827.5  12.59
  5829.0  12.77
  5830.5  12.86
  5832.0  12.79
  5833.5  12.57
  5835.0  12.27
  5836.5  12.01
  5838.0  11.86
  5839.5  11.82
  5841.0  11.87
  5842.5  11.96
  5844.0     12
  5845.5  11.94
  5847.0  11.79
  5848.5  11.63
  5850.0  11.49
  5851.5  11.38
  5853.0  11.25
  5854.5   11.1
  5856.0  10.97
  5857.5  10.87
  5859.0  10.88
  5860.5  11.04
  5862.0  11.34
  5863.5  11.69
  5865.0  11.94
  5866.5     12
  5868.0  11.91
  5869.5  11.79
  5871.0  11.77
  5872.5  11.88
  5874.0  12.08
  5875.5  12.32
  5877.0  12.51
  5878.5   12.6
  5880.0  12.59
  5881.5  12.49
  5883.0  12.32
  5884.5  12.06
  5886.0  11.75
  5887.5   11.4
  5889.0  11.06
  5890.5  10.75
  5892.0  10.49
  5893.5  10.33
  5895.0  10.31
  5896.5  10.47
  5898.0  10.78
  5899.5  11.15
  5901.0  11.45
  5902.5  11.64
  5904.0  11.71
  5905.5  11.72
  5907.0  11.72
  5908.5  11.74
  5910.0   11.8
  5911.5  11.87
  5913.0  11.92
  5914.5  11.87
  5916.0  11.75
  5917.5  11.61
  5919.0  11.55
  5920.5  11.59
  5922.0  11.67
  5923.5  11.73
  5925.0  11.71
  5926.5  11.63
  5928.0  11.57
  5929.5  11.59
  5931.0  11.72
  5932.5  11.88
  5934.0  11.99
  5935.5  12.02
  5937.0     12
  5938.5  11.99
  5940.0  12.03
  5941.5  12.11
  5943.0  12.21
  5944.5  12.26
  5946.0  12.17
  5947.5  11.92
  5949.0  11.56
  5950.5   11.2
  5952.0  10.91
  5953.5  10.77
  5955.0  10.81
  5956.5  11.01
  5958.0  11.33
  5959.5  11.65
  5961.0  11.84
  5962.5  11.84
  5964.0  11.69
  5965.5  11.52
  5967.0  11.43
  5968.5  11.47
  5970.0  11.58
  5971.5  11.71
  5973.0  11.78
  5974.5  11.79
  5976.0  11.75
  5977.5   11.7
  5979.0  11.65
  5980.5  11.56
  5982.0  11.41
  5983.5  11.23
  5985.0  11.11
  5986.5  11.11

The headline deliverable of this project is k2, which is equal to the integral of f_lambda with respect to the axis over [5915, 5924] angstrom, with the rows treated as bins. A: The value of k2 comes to 105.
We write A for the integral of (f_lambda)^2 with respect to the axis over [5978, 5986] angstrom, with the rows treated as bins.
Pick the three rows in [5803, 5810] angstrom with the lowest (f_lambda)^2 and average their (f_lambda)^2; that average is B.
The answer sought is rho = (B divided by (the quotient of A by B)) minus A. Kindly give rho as -1019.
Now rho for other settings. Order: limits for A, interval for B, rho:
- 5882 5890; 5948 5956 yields -1087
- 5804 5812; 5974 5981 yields -1127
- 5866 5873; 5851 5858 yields -971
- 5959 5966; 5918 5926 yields -942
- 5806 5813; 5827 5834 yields -980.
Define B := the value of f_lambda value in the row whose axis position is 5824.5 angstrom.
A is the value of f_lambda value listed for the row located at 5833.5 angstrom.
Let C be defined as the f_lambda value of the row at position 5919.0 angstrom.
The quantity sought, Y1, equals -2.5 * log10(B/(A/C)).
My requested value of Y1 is -2.62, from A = 12.57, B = 12.21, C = 11.55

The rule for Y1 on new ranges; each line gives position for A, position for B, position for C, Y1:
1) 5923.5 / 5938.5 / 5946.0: -2.74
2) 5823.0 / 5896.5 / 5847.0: -2.52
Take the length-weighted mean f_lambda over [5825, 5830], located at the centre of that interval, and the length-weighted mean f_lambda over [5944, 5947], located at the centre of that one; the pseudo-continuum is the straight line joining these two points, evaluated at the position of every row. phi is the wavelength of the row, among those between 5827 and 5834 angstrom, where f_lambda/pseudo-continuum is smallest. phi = 5833.5 angstrom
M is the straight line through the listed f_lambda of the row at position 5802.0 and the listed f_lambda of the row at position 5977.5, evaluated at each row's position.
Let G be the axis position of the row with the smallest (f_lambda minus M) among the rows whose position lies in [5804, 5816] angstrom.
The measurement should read 5806.5 angstrom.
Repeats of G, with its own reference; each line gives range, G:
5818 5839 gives 5838.0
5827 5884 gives 5857.5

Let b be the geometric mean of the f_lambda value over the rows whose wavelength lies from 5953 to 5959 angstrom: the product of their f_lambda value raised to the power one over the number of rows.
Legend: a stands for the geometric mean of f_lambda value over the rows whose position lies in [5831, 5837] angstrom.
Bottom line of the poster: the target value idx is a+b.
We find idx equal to 23.4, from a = 12.4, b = 11.0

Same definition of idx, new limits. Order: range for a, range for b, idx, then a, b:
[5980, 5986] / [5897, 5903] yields 22.6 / 11.3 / 11.3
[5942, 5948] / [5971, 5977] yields 23.9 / 12.1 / 11.8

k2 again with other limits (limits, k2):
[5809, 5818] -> 109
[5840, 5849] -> 107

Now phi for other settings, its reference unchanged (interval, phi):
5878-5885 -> 5884.5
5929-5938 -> 5929.5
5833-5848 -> 5847.0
